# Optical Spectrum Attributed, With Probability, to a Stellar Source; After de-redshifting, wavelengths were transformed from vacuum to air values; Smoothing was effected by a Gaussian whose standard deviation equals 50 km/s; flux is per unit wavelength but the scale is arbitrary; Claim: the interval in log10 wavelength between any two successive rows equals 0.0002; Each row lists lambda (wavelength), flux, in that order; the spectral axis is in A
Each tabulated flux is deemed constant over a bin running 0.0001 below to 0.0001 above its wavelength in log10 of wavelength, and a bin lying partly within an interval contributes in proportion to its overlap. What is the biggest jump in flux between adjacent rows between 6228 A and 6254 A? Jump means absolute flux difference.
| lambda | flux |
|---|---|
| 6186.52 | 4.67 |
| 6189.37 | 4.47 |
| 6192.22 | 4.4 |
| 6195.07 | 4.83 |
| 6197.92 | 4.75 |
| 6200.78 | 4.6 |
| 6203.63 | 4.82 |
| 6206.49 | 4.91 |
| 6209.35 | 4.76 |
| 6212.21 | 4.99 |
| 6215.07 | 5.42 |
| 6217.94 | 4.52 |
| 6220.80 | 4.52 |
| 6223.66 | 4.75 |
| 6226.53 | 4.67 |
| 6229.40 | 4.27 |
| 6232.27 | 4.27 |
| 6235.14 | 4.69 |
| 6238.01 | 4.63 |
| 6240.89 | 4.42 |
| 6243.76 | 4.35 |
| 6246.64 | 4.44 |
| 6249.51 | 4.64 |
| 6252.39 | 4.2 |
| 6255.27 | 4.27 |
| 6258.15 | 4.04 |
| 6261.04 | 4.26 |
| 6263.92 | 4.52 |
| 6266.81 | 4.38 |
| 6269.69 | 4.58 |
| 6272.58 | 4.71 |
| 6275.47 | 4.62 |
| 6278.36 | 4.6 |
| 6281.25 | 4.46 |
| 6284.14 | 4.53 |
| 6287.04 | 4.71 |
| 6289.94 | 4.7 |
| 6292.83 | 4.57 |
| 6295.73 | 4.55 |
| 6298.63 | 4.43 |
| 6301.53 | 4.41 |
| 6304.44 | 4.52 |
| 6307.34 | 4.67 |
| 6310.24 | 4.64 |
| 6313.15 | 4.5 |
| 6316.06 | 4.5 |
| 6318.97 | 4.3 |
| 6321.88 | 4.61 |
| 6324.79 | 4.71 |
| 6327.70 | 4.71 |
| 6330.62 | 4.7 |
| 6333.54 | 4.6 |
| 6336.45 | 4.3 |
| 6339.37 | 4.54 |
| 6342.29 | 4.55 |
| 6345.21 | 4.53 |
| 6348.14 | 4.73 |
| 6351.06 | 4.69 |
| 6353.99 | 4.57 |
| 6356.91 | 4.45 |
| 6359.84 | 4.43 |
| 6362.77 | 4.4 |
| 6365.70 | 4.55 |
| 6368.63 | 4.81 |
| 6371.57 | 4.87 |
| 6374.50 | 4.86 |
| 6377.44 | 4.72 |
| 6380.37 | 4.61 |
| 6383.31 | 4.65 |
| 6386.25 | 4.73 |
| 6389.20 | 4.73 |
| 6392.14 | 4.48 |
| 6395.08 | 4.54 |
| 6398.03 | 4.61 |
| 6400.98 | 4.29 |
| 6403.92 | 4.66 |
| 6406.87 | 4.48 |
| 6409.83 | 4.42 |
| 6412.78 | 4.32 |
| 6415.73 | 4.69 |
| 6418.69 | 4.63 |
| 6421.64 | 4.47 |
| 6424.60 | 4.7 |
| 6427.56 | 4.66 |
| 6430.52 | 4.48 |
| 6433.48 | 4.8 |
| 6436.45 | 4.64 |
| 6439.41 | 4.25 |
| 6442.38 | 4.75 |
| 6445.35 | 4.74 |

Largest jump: 0.44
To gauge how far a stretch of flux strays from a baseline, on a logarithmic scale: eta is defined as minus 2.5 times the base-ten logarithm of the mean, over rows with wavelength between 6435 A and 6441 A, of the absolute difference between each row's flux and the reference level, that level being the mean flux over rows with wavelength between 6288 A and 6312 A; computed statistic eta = 1.77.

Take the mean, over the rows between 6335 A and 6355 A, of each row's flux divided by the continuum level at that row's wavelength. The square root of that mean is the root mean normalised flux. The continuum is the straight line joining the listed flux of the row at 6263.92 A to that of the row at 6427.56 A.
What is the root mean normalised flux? 1.00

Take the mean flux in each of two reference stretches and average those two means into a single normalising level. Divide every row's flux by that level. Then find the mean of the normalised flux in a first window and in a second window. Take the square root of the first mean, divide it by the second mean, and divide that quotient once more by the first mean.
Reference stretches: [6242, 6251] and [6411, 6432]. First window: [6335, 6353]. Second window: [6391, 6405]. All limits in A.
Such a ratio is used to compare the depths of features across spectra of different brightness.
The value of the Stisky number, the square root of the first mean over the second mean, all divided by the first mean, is 0.997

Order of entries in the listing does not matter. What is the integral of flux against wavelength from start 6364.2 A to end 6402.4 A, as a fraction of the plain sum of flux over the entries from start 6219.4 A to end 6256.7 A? 3.06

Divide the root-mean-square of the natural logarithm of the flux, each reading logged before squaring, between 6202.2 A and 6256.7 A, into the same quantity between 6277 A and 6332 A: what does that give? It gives 0.99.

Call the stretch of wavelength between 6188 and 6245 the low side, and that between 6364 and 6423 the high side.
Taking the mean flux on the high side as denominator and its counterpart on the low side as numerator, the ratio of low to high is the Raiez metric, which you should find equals 1.01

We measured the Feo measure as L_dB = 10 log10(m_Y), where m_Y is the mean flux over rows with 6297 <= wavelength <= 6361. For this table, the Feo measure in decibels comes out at 6.58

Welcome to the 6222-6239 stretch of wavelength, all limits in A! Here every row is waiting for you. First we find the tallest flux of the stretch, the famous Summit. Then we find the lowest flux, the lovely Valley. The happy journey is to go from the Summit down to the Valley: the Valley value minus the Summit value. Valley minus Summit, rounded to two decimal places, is -0.48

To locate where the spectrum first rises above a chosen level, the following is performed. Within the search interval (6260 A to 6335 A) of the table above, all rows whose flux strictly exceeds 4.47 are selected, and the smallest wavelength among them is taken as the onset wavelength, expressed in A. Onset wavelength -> 6263.92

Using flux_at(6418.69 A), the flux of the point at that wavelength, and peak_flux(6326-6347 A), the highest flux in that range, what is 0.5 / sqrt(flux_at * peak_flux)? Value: 0.1071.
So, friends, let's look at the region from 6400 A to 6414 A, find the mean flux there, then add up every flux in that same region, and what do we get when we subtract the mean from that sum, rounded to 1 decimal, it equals 17.7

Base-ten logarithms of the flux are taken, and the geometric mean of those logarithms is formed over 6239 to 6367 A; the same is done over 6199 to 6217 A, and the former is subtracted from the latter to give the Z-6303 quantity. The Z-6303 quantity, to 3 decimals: 0.037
